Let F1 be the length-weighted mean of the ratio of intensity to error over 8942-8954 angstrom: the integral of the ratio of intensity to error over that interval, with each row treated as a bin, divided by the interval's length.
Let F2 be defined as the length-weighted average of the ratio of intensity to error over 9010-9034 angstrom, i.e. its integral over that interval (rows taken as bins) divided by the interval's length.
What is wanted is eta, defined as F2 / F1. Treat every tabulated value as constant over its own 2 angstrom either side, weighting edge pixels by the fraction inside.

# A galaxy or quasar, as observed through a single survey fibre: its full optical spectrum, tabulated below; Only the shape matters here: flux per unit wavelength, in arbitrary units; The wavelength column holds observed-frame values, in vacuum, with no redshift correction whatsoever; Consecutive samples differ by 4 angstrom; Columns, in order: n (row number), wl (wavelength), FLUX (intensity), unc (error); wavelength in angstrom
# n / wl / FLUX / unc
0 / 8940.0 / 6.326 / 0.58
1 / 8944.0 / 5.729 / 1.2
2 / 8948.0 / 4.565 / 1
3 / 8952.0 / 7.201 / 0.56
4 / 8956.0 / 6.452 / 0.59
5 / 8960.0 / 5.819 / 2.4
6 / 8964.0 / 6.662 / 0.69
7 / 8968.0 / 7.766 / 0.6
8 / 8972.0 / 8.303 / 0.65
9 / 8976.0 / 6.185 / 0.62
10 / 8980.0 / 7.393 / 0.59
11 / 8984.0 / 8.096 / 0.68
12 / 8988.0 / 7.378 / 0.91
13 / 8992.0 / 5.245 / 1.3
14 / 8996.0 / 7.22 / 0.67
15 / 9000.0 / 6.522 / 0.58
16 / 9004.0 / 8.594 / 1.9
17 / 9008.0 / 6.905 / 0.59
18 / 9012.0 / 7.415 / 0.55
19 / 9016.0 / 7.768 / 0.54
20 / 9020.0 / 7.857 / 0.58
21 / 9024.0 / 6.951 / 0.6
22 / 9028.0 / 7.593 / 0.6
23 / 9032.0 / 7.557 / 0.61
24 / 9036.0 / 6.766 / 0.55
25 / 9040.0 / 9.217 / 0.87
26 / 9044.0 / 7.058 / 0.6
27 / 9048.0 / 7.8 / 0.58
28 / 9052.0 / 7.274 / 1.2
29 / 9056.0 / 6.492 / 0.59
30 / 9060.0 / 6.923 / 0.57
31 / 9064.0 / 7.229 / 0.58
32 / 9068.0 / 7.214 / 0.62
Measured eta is 1.76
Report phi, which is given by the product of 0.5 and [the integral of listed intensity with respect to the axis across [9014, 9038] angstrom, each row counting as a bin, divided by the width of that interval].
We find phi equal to 3.71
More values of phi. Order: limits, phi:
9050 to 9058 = 3.44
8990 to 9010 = 3.45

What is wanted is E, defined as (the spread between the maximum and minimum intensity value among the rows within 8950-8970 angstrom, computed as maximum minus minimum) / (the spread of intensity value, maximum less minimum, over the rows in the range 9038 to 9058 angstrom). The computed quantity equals 0.7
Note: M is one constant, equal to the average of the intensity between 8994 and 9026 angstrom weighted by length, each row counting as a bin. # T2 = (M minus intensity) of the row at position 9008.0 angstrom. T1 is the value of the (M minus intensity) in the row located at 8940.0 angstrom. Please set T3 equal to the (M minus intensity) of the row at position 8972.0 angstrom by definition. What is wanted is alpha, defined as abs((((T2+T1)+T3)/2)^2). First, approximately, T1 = 1.1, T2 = 0.5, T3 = -0.9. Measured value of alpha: 0.11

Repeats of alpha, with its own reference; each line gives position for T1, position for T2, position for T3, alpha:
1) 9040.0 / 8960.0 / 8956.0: 0.13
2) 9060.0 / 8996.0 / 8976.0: 0.89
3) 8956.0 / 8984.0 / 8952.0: 0.05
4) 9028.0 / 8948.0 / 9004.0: 0.53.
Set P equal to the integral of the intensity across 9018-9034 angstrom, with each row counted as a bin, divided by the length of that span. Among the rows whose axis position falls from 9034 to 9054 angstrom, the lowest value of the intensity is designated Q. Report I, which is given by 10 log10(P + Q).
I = 11.5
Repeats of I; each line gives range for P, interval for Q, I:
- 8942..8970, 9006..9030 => 11.2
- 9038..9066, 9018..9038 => 11.5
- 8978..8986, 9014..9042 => 11.6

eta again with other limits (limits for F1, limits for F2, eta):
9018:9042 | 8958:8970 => 0.68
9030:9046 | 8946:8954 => 0.74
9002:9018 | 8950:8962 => 0.79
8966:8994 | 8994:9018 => 1.07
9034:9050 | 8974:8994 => 0.77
